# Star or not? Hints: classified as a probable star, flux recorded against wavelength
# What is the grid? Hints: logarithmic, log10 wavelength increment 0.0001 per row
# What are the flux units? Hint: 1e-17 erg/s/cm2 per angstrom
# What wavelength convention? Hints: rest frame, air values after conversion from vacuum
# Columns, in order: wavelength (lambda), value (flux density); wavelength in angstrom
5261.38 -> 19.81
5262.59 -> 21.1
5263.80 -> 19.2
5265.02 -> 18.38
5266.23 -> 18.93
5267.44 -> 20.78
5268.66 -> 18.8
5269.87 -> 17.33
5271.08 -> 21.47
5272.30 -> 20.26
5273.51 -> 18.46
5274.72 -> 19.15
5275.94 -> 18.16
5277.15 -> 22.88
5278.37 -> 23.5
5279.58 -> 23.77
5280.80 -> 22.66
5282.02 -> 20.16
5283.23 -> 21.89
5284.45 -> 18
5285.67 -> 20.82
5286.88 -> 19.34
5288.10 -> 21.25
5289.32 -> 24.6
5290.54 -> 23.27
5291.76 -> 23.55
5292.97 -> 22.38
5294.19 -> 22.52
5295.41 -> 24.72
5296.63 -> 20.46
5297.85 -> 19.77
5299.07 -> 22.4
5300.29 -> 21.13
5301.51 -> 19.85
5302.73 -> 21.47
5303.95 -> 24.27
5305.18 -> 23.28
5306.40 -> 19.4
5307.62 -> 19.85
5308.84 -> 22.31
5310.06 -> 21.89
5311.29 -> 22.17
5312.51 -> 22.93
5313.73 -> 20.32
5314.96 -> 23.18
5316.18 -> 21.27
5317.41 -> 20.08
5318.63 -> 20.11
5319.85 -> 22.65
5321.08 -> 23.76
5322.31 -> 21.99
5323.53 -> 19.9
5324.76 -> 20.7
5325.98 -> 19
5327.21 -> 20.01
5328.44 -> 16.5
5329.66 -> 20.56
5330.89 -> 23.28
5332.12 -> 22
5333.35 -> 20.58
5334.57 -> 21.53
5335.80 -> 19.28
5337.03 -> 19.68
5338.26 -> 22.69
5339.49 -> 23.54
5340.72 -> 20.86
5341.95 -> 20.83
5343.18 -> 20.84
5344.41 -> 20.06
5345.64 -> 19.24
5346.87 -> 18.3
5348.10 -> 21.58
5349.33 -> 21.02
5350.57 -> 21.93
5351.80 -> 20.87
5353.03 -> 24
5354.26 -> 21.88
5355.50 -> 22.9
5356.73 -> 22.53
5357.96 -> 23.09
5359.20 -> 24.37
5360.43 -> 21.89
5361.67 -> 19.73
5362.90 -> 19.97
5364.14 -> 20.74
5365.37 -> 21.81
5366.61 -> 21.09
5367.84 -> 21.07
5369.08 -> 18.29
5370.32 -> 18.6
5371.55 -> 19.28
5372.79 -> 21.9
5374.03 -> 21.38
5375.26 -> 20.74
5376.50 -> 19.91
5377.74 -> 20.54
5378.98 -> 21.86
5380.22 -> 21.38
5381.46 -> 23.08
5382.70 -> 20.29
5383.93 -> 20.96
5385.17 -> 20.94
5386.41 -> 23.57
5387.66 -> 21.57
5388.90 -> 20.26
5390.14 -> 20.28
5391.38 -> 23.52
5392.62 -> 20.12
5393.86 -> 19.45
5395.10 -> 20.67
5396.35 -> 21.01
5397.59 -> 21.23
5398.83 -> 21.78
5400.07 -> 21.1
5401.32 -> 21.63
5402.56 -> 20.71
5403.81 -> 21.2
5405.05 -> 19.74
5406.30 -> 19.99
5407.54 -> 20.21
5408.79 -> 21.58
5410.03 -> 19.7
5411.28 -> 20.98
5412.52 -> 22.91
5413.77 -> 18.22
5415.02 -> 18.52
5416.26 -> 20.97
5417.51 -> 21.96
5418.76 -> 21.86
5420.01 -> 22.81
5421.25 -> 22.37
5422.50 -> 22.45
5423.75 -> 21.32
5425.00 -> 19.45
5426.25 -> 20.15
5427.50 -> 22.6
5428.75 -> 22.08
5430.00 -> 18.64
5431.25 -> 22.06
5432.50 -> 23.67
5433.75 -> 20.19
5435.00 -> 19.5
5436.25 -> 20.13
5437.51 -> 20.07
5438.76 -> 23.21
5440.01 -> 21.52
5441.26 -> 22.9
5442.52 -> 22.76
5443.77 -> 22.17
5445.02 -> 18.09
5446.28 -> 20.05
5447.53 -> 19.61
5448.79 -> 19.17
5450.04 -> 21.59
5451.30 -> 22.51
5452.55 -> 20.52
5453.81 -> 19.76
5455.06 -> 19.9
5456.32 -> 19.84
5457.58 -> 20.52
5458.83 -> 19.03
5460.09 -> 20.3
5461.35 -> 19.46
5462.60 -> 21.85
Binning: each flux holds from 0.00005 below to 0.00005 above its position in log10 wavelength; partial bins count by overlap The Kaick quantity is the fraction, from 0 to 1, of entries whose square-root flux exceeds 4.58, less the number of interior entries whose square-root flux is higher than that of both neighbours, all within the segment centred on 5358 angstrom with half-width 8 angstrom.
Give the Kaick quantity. -2.3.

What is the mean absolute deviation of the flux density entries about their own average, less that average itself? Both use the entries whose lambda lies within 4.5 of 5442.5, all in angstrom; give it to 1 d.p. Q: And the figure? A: -20.1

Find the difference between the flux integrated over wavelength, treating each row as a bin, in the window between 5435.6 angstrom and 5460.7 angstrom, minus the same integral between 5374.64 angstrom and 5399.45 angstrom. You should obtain -6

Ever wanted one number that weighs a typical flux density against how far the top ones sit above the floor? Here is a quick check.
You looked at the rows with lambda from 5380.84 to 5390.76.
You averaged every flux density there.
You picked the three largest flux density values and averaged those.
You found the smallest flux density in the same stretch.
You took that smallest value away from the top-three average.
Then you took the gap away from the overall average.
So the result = 18.9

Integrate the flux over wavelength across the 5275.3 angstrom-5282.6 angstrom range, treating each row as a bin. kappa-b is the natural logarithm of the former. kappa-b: 5.07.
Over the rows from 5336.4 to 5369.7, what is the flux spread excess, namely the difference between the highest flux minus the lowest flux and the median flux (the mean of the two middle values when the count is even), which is -15.0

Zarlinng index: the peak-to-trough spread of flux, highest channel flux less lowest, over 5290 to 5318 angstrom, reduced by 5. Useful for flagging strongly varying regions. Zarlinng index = 0.3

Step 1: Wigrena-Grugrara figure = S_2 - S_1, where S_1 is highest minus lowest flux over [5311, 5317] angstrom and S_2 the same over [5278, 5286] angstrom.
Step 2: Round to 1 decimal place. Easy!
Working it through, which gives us 2.9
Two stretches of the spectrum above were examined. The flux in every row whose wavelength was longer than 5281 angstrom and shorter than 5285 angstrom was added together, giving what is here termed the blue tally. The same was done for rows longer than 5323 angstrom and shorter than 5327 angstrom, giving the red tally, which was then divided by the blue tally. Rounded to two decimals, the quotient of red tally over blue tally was 0.99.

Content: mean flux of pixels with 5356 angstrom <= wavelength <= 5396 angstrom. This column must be 21.1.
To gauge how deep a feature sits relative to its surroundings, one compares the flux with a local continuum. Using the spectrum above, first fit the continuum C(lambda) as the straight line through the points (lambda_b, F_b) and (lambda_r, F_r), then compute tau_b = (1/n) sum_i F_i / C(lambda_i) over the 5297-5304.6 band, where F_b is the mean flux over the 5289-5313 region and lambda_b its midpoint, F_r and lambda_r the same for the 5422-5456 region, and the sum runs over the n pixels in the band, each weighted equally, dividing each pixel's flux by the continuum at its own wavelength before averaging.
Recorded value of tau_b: 0.97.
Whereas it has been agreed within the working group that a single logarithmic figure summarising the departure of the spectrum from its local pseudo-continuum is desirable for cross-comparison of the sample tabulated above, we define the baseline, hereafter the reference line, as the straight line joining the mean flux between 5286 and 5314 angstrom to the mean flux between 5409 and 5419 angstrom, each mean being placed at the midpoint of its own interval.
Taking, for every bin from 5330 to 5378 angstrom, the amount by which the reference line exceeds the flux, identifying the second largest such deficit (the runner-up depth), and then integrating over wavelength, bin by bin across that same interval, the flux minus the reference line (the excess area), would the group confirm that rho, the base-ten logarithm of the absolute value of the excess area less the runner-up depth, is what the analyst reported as 1.0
